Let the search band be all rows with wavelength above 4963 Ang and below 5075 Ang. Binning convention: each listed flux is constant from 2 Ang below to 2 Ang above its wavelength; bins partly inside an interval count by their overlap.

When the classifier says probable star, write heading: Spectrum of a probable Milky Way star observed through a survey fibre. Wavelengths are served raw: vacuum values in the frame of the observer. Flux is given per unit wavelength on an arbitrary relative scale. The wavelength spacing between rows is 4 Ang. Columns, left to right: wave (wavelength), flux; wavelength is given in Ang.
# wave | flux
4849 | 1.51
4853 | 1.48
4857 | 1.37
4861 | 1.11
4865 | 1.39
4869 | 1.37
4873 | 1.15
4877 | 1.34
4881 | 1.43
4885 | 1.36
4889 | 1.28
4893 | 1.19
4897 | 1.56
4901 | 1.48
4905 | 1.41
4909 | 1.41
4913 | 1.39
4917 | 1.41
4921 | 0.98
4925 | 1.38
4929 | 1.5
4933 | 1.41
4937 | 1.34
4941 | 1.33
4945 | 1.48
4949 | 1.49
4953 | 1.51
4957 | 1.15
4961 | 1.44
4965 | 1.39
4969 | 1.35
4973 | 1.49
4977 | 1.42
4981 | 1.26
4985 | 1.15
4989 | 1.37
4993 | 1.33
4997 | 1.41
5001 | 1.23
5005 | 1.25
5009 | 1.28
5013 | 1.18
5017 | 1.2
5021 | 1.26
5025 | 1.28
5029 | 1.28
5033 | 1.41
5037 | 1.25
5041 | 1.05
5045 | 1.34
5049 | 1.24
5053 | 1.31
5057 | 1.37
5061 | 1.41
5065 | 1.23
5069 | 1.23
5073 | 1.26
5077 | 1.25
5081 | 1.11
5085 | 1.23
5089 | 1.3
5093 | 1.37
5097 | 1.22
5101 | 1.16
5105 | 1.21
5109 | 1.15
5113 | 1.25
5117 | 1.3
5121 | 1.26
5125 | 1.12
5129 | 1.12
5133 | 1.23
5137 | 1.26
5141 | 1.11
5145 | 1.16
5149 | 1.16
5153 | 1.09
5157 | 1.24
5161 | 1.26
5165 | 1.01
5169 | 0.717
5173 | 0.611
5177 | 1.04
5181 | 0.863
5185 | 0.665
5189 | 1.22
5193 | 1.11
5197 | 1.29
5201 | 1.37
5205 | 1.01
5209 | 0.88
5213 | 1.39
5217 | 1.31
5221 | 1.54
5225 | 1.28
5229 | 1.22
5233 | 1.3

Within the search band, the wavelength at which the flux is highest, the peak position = 4973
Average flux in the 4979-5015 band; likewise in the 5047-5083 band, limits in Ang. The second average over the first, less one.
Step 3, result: 0.00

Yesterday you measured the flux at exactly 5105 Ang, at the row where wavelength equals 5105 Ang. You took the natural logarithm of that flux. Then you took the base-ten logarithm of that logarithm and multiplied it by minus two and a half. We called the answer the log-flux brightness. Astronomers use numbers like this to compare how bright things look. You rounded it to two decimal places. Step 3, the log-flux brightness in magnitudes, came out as 1.80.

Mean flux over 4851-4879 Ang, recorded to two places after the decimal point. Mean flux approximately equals 1.32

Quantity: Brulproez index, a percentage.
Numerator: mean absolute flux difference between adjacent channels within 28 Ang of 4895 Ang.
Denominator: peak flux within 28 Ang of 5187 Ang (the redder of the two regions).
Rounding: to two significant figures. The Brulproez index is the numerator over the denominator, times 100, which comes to 9.6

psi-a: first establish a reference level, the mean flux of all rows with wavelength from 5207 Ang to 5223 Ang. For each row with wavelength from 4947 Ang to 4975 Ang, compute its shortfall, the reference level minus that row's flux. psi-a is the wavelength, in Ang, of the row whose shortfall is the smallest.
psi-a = 4953 Ang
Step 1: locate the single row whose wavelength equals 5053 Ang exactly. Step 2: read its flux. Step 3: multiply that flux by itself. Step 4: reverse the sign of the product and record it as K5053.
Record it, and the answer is -1.7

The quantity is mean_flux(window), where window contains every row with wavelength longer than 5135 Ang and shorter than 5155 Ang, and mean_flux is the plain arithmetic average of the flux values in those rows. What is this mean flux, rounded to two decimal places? 1.16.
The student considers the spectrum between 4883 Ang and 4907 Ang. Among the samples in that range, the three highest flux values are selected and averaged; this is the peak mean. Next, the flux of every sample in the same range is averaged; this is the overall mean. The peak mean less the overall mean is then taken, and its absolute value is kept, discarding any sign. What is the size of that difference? 0.103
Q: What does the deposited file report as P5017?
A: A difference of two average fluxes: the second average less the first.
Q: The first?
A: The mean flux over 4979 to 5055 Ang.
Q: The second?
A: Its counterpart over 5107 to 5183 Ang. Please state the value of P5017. -0.16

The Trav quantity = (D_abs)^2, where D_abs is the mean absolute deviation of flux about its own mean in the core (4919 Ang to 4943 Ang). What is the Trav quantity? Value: 0.013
